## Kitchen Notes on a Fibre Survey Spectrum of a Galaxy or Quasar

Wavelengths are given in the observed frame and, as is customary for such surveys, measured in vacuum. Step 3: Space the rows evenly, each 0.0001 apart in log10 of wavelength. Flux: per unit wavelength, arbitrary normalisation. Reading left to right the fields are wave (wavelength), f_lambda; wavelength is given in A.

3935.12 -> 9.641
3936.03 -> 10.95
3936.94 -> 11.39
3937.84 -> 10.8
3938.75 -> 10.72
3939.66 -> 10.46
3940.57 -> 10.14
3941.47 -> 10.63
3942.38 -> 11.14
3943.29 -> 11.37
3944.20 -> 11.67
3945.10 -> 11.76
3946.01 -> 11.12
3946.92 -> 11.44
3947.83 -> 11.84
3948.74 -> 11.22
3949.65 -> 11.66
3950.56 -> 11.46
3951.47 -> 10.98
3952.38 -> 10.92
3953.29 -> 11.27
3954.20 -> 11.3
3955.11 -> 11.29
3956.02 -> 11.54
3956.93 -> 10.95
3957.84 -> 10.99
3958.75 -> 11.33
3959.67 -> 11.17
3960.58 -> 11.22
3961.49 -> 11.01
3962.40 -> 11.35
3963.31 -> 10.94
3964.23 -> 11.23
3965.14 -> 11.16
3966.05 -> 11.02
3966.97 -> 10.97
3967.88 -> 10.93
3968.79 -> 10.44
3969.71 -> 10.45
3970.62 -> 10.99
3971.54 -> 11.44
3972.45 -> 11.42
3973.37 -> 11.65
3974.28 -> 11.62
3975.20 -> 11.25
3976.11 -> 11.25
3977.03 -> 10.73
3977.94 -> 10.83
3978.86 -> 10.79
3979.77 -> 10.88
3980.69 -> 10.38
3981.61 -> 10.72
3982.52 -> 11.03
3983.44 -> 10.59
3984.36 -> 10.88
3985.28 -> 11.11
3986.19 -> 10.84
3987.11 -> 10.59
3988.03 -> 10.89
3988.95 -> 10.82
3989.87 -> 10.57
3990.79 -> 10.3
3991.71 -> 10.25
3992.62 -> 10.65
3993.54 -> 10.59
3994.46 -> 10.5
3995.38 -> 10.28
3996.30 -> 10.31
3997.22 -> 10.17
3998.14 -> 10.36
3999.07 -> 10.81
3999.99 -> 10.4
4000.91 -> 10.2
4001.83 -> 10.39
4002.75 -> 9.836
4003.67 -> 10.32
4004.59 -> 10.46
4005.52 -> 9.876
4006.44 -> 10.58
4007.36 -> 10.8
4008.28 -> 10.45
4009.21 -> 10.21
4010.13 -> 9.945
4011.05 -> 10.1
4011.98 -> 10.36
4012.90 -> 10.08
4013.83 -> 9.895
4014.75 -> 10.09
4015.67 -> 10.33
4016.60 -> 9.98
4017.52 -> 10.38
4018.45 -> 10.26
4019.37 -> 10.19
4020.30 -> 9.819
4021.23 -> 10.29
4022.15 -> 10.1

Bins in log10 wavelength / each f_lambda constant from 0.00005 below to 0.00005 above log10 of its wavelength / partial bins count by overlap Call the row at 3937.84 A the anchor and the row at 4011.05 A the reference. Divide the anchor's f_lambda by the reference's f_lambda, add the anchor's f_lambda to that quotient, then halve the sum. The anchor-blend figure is 5.93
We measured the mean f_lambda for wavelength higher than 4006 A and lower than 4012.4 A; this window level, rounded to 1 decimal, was 10.3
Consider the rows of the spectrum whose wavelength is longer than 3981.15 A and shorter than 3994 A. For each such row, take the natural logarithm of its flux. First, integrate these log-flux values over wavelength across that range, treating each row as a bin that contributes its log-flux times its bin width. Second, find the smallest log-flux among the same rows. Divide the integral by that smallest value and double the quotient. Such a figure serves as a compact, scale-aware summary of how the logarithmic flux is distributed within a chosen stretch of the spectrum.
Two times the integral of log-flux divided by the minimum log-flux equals 26.18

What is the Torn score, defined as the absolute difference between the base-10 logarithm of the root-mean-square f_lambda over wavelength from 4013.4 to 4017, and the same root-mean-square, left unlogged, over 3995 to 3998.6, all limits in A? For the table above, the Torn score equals 9.3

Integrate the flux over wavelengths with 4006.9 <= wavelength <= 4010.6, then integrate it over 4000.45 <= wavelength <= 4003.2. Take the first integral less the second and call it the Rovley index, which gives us 10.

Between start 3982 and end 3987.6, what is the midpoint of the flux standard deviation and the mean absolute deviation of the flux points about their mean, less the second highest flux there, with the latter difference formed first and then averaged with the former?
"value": -5.3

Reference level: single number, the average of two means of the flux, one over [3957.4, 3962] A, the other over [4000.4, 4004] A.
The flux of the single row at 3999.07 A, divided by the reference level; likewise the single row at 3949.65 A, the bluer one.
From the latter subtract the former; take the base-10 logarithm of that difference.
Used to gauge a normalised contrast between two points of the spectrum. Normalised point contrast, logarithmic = -1.1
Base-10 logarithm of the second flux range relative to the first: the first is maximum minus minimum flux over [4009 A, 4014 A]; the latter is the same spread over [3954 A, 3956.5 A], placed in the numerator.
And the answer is -0.3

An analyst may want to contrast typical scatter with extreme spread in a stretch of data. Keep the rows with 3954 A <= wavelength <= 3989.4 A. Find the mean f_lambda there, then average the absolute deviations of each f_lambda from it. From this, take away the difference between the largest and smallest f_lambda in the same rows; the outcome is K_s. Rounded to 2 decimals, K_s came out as -1.02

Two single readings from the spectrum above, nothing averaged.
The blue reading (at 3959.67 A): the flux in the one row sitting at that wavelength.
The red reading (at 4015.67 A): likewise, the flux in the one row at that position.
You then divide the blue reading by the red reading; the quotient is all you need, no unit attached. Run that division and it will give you 1.08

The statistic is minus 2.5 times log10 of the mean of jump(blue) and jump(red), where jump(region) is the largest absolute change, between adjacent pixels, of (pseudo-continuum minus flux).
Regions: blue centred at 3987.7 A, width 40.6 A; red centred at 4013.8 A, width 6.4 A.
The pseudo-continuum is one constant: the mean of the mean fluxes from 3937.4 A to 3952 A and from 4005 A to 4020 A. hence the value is 0.70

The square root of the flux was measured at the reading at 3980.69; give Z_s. 3.22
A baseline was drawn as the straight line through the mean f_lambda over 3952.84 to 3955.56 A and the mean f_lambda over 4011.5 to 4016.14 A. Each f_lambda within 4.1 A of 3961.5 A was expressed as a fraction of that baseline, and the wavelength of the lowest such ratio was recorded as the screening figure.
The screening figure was 3957.84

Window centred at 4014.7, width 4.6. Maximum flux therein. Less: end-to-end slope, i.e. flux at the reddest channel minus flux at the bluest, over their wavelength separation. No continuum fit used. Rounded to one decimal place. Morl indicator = 10.4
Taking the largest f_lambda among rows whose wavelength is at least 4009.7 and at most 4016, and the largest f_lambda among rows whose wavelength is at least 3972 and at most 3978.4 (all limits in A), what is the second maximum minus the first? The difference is 1.3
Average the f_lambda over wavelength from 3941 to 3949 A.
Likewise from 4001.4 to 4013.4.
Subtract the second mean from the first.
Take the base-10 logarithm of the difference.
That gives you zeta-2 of 0.04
